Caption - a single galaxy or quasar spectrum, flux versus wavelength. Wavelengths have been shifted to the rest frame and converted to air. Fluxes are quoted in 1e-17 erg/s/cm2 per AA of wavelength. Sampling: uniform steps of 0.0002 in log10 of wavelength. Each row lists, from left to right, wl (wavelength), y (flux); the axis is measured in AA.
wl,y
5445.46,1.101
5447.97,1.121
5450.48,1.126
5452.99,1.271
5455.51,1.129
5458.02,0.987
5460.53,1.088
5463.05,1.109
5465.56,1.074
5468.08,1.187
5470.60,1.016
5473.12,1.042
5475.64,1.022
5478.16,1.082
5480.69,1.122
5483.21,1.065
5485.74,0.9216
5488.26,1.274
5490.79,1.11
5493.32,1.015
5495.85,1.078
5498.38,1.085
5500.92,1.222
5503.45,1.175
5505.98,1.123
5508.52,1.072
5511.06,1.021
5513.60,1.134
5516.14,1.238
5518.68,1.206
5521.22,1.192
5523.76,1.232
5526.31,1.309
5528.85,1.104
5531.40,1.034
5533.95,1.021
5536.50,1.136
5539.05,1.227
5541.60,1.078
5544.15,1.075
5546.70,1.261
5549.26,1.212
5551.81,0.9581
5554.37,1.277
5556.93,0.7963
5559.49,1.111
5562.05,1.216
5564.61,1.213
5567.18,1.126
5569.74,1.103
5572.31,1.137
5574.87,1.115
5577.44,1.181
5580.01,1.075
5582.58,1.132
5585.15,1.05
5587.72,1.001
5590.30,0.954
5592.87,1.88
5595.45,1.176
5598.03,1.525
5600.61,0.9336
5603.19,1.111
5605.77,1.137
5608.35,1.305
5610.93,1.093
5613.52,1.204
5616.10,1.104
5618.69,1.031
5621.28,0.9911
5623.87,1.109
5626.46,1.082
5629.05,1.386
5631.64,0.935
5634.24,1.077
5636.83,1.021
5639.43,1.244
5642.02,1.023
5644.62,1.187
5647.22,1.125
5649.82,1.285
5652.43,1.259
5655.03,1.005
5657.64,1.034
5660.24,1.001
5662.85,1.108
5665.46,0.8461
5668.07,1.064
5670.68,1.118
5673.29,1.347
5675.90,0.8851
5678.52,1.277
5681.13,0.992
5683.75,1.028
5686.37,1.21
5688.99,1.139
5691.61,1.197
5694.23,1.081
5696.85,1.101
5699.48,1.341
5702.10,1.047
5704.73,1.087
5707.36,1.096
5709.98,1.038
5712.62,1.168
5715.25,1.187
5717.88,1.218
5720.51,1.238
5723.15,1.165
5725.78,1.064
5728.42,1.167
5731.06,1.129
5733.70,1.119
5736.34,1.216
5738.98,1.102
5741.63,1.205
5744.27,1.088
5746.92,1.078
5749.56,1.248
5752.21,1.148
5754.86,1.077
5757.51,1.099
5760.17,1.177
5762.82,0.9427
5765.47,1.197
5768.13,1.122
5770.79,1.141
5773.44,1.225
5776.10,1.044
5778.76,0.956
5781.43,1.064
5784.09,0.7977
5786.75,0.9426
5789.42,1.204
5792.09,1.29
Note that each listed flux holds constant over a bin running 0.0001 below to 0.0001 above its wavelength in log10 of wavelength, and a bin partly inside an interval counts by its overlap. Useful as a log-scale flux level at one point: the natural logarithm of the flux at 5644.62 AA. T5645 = 0.17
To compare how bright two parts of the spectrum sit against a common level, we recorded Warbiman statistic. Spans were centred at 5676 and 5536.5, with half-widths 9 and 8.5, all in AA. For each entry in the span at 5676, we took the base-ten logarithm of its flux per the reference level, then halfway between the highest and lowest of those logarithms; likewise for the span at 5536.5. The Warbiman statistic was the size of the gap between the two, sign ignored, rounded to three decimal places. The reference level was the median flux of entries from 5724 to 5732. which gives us 0.011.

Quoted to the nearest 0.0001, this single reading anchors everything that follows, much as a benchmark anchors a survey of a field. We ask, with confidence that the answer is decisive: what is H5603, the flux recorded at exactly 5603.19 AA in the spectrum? 1.1110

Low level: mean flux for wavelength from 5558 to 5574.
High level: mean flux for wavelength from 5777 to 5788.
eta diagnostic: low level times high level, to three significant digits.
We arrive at 1.08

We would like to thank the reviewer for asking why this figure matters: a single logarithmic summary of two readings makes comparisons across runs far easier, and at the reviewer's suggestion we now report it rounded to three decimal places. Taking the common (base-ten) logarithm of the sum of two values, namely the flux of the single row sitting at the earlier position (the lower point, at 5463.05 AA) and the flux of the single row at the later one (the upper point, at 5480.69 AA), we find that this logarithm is 0.348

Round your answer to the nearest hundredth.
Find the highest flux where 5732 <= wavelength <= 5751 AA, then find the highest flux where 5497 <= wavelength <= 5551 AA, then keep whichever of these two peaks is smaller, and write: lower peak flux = 1.25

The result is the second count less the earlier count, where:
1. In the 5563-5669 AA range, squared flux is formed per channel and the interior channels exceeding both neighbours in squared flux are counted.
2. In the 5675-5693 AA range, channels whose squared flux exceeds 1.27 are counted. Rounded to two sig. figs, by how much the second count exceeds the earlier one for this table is -11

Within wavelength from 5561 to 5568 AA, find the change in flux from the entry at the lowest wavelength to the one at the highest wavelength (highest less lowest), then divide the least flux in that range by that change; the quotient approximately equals -13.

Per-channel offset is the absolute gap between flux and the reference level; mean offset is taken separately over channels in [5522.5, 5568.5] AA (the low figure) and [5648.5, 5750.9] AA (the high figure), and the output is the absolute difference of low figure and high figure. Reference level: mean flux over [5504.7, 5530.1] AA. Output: 0.009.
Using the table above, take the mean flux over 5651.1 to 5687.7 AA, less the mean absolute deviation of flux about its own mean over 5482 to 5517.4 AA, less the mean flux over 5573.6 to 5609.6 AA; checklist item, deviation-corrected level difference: -0.17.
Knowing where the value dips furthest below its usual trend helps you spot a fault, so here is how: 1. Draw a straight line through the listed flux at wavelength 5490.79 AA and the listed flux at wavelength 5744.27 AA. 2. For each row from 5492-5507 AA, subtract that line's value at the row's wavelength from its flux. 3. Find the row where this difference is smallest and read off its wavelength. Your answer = 5493.32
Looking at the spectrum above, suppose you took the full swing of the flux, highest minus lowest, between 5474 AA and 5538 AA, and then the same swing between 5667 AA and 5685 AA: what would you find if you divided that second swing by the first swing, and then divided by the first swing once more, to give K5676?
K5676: 3.1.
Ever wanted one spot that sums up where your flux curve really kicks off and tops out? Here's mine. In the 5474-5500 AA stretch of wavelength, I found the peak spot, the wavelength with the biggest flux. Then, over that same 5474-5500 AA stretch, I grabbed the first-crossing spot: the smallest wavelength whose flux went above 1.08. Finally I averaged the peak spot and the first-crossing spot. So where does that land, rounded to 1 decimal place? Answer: 5483.2 AA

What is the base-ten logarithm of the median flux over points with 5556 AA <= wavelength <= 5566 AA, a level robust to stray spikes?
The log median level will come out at 0.07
